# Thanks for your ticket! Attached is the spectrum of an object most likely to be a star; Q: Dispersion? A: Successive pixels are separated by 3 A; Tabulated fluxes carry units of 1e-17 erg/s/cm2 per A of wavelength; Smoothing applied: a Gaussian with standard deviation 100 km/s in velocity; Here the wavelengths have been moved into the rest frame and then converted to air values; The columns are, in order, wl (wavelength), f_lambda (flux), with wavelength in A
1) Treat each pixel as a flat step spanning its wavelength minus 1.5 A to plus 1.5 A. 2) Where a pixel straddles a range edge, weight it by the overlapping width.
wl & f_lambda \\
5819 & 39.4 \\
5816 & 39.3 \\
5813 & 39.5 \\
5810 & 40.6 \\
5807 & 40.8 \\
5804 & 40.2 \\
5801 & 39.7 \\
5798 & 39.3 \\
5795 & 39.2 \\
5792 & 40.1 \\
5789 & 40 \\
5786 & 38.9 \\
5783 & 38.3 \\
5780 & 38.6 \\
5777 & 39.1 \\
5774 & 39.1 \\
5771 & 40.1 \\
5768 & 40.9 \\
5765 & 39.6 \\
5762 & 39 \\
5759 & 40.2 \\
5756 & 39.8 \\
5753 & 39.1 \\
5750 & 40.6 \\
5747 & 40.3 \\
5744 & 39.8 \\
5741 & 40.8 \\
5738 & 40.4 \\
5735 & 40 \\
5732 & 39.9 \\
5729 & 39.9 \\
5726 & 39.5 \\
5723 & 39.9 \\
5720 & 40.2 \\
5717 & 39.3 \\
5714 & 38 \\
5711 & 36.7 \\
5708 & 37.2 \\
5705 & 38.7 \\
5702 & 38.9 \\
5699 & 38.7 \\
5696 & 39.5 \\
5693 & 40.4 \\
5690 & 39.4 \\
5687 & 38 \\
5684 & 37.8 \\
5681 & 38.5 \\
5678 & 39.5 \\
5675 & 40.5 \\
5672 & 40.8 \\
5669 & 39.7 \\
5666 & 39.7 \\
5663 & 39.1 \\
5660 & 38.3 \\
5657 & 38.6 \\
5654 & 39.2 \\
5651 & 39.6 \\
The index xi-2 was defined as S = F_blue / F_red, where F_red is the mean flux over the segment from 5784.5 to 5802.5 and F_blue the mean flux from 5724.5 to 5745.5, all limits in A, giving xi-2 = 1.01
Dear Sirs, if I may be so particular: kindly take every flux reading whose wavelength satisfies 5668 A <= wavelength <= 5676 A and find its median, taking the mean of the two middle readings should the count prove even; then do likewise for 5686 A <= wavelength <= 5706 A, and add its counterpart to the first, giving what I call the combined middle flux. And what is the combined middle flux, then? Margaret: 79.4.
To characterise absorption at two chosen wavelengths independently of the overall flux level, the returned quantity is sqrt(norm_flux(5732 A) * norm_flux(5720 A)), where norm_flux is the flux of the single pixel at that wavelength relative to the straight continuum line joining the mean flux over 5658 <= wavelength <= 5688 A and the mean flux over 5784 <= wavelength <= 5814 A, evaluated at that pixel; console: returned 1.02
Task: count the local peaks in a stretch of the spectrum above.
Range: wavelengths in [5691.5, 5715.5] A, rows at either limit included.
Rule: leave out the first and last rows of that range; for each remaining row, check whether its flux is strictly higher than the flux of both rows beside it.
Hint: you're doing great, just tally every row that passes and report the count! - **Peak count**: 1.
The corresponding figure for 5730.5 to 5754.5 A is 2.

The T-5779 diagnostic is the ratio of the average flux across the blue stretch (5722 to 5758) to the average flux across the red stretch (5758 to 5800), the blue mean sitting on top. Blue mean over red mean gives 1.01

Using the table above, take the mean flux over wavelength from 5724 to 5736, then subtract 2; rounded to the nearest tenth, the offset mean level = 37.8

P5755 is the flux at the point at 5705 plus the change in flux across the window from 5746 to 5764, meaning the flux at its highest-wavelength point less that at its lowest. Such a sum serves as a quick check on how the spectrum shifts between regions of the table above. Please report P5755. 37.4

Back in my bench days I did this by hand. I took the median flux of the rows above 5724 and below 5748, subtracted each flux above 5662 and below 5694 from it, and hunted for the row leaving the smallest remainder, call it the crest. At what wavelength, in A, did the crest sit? 5672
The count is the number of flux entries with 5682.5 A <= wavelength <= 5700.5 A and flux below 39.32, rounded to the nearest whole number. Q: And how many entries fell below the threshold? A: 3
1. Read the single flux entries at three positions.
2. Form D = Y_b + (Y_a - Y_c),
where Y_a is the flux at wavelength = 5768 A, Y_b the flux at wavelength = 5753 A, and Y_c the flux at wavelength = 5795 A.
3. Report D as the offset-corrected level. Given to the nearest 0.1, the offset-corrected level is 40.8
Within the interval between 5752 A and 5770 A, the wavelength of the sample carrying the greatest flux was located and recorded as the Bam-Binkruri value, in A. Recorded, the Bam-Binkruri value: 5768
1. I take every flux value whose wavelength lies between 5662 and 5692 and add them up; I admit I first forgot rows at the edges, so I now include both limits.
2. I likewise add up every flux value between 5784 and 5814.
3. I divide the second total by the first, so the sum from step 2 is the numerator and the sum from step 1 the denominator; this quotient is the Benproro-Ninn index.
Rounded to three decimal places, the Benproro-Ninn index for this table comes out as 1.013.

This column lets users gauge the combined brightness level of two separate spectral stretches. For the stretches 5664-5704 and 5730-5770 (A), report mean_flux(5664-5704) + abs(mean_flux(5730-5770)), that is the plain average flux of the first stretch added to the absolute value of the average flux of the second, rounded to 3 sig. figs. 79.4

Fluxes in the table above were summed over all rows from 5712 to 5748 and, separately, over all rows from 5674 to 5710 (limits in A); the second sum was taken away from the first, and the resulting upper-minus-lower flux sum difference 11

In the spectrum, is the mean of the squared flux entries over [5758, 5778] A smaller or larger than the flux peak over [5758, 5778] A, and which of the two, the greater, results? 1578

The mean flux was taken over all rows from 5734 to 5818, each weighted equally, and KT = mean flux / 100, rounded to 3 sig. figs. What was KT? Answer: 0.398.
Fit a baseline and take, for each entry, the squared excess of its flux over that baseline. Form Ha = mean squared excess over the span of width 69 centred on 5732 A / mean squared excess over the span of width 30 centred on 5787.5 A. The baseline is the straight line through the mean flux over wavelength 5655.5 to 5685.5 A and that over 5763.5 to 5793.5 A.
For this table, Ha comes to 2.8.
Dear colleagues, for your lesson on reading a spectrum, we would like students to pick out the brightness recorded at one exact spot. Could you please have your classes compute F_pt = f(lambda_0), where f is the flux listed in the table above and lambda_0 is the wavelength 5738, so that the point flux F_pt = 40.4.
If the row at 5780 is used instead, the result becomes 38.6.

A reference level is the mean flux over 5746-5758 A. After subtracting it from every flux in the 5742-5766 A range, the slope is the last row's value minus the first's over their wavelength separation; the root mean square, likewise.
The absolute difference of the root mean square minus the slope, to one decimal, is 0.6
